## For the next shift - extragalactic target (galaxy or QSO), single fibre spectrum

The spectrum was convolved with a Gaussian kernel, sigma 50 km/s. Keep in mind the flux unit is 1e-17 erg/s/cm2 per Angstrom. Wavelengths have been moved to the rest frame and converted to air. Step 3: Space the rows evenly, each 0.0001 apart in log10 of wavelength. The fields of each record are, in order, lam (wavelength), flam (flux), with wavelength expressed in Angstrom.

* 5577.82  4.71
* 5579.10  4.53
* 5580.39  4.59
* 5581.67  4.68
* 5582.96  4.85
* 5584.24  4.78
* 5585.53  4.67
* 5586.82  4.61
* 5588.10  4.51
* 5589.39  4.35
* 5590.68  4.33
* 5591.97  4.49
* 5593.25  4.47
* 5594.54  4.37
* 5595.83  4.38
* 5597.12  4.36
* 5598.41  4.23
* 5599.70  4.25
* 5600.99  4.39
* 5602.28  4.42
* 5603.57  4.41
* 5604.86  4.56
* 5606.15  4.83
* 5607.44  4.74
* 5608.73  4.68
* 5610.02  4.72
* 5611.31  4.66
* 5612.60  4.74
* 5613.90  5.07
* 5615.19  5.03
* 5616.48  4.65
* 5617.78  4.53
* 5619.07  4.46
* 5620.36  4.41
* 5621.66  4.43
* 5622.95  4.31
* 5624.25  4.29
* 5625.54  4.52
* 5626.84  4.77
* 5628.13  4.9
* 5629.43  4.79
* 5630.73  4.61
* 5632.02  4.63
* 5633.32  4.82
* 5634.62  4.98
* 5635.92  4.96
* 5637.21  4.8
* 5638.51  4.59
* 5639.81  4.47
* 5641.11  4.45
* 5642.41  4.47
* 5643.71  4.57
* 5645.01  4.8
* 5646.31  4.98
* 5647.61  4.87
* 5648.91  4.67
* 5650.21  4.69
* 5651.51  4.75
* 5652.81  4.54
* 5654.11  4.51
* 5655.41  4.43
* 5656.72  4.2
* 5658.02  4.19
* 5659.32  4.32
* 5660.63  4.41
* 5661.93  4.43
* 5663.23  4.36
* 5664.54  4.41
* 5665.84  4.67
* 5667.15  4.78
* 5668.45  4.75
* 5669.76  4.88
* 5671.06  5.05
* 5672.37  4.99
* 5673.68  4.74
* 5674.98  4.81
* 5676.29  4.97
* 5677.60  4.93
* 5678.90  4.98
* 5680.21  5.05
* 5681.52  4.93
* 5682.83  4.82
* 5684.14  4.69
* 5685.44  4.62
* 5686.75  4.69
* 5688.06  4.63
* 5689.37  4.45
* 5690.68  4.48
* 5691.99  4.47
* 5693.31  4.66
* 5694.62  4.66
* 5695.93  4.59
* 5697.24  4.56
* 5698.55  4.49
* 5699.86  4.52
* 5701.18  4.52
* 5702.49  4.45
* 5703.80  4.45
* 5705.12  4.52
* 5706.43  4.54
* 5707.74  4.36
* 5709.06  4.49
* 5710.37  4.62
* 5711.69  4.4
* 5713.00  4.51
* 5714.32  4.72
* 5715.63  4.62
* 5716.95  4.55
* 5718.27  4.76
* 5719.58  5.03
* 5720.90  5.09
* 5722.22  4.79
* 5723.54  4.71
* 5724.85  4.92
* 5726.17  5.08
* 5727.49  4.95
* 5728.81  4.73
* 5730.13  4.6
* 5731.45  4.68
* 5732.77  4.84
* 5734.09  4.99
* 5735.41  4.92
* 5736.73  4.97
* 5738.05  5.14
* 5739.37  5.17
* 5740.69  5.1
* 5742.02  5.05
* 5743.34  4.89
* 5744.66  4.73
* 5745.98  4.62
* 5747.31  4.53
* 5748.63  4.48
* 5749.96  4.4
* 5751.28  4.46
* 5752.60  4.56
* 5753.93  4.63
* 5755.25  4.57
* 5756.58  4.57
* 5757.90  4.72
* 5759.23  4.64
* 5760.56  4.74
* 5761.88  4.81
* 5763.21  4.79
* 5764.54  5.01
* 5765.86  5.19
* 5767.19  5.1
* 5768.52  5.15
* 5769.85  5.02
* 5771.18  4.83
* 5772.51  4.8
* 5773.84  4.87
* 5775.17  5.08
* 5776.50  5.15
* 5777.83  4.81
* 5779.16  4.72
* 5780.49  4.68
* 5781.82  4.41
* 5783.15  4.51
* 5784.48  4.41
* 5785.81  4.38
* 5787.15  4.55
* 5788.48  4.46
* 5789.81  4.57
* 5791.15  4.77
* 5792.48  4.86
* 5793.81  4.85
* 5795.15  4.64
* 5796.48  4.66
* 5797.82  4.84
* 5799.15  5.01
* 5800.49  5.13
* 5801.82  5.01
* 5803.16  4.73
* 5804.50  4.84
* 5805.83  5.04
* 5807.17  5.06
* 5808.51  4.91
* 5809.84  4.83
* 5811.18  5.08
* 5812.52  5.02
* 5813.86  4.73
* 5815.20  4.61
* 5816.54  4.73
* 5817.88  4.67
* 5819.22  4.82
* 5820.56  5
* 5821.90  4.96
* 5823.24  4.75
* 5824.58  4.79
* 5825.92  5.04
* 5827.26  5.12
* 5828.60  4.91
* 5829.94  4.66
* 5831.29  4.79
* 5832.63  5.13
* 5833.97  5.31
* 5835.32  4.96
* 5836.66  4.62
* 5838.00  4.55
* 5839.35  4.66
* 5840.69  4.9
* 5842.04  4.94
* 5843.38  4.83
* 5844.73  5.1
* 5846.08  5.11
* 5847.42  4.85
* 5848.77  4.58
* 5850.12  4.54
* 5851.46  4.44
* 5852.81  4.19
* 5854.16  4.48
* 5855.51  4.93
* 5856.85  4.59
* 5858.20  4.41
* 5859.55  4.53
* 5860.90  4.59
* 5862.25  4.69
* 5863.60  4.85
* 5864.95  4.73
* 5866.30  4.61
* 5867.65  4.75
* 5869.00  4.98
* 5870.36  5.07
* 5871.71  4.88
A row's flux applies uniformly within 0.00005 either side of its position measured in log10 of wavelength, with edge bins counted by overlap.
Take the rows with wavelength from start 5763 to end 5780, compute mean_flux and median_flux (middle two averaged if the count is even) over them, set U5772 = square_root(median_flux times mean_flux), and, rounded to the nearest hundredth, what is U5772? 4.99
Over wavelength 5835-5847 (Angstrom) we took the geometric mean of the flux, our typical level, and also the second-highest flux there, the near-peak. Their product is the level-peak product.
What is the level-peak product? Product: 24.7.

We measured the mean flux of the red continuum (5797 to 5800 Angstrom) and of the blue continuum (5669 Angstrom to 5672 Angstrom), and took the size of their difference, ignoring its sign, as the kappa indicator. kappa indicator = 0.0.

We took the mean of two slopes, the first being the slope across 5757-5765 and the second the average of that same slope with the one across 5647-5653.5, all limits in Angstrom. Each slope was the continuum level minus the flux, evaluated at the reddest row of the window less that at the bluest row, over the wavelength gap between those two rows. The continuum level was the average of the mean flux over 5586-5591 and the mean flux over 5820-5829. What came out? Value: -0.02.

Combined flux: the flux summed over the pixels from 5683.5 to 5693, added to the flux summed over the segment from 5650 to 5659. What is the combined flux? 63.3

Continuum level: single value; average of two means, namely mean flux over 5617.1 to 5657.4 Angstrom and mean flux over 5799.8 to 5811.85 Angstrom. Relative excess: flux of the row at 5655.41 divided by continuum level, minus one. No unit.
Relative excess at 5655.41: -0.07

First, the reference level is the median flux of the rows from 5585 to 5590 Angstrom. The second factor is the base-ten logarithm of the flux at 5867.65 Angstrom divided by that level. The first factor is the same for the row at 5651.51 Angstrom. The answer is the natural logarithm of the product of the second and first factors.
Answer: -8.1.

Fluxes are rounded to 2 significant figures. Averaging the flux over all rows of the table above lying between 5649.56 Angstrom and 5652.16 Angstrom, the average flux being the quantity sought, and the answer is 4.7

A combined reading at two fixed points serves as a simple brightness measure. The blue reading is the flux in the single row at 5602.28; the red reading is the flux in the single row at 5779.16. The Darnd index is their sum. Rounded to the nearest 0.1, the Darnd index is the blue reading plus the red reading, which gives 9.1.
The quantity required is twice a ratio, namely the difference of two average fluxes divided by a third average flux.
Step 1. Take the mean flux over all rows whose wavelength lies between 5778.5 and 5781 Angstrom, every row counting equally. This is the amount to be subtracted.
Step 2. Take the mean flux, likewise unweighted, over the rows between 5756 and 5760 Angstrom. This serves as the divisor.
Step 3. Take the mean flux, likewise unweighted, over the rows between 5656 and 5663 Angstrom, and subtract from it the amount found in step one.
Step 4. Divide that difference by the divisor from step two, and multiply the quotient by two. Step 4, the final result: -0.17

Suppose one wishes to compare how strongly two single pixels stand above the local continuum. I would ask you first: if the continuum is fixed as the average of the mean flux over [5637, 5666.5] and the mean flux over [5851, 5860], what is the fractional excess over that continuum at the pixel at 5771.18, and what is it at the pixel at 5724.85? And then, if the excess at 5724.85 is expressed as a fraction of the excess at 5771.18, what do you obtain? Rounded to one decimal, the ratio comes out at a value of 1.3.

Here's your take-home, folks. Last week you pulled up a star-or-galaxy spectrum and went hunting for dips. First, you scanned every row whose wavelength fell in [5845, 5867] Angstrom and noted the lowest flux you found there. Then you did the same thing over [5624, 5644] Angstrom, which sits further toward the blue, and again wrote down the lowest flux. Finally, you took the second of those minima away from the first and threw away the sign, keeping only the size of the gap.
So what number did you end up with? 0.10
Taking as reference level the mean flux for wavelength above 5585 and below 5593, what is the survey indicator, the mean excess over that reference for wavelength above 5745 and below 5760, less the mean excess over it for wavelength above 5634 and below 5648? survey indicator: -0.2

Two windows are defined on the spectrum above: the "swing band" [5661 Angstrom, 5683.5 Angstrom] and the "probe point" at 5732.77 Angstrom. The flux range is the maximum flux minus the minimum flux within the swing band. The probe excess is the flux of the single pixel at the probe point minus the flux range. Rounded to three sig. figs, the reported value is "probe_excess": 4.15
